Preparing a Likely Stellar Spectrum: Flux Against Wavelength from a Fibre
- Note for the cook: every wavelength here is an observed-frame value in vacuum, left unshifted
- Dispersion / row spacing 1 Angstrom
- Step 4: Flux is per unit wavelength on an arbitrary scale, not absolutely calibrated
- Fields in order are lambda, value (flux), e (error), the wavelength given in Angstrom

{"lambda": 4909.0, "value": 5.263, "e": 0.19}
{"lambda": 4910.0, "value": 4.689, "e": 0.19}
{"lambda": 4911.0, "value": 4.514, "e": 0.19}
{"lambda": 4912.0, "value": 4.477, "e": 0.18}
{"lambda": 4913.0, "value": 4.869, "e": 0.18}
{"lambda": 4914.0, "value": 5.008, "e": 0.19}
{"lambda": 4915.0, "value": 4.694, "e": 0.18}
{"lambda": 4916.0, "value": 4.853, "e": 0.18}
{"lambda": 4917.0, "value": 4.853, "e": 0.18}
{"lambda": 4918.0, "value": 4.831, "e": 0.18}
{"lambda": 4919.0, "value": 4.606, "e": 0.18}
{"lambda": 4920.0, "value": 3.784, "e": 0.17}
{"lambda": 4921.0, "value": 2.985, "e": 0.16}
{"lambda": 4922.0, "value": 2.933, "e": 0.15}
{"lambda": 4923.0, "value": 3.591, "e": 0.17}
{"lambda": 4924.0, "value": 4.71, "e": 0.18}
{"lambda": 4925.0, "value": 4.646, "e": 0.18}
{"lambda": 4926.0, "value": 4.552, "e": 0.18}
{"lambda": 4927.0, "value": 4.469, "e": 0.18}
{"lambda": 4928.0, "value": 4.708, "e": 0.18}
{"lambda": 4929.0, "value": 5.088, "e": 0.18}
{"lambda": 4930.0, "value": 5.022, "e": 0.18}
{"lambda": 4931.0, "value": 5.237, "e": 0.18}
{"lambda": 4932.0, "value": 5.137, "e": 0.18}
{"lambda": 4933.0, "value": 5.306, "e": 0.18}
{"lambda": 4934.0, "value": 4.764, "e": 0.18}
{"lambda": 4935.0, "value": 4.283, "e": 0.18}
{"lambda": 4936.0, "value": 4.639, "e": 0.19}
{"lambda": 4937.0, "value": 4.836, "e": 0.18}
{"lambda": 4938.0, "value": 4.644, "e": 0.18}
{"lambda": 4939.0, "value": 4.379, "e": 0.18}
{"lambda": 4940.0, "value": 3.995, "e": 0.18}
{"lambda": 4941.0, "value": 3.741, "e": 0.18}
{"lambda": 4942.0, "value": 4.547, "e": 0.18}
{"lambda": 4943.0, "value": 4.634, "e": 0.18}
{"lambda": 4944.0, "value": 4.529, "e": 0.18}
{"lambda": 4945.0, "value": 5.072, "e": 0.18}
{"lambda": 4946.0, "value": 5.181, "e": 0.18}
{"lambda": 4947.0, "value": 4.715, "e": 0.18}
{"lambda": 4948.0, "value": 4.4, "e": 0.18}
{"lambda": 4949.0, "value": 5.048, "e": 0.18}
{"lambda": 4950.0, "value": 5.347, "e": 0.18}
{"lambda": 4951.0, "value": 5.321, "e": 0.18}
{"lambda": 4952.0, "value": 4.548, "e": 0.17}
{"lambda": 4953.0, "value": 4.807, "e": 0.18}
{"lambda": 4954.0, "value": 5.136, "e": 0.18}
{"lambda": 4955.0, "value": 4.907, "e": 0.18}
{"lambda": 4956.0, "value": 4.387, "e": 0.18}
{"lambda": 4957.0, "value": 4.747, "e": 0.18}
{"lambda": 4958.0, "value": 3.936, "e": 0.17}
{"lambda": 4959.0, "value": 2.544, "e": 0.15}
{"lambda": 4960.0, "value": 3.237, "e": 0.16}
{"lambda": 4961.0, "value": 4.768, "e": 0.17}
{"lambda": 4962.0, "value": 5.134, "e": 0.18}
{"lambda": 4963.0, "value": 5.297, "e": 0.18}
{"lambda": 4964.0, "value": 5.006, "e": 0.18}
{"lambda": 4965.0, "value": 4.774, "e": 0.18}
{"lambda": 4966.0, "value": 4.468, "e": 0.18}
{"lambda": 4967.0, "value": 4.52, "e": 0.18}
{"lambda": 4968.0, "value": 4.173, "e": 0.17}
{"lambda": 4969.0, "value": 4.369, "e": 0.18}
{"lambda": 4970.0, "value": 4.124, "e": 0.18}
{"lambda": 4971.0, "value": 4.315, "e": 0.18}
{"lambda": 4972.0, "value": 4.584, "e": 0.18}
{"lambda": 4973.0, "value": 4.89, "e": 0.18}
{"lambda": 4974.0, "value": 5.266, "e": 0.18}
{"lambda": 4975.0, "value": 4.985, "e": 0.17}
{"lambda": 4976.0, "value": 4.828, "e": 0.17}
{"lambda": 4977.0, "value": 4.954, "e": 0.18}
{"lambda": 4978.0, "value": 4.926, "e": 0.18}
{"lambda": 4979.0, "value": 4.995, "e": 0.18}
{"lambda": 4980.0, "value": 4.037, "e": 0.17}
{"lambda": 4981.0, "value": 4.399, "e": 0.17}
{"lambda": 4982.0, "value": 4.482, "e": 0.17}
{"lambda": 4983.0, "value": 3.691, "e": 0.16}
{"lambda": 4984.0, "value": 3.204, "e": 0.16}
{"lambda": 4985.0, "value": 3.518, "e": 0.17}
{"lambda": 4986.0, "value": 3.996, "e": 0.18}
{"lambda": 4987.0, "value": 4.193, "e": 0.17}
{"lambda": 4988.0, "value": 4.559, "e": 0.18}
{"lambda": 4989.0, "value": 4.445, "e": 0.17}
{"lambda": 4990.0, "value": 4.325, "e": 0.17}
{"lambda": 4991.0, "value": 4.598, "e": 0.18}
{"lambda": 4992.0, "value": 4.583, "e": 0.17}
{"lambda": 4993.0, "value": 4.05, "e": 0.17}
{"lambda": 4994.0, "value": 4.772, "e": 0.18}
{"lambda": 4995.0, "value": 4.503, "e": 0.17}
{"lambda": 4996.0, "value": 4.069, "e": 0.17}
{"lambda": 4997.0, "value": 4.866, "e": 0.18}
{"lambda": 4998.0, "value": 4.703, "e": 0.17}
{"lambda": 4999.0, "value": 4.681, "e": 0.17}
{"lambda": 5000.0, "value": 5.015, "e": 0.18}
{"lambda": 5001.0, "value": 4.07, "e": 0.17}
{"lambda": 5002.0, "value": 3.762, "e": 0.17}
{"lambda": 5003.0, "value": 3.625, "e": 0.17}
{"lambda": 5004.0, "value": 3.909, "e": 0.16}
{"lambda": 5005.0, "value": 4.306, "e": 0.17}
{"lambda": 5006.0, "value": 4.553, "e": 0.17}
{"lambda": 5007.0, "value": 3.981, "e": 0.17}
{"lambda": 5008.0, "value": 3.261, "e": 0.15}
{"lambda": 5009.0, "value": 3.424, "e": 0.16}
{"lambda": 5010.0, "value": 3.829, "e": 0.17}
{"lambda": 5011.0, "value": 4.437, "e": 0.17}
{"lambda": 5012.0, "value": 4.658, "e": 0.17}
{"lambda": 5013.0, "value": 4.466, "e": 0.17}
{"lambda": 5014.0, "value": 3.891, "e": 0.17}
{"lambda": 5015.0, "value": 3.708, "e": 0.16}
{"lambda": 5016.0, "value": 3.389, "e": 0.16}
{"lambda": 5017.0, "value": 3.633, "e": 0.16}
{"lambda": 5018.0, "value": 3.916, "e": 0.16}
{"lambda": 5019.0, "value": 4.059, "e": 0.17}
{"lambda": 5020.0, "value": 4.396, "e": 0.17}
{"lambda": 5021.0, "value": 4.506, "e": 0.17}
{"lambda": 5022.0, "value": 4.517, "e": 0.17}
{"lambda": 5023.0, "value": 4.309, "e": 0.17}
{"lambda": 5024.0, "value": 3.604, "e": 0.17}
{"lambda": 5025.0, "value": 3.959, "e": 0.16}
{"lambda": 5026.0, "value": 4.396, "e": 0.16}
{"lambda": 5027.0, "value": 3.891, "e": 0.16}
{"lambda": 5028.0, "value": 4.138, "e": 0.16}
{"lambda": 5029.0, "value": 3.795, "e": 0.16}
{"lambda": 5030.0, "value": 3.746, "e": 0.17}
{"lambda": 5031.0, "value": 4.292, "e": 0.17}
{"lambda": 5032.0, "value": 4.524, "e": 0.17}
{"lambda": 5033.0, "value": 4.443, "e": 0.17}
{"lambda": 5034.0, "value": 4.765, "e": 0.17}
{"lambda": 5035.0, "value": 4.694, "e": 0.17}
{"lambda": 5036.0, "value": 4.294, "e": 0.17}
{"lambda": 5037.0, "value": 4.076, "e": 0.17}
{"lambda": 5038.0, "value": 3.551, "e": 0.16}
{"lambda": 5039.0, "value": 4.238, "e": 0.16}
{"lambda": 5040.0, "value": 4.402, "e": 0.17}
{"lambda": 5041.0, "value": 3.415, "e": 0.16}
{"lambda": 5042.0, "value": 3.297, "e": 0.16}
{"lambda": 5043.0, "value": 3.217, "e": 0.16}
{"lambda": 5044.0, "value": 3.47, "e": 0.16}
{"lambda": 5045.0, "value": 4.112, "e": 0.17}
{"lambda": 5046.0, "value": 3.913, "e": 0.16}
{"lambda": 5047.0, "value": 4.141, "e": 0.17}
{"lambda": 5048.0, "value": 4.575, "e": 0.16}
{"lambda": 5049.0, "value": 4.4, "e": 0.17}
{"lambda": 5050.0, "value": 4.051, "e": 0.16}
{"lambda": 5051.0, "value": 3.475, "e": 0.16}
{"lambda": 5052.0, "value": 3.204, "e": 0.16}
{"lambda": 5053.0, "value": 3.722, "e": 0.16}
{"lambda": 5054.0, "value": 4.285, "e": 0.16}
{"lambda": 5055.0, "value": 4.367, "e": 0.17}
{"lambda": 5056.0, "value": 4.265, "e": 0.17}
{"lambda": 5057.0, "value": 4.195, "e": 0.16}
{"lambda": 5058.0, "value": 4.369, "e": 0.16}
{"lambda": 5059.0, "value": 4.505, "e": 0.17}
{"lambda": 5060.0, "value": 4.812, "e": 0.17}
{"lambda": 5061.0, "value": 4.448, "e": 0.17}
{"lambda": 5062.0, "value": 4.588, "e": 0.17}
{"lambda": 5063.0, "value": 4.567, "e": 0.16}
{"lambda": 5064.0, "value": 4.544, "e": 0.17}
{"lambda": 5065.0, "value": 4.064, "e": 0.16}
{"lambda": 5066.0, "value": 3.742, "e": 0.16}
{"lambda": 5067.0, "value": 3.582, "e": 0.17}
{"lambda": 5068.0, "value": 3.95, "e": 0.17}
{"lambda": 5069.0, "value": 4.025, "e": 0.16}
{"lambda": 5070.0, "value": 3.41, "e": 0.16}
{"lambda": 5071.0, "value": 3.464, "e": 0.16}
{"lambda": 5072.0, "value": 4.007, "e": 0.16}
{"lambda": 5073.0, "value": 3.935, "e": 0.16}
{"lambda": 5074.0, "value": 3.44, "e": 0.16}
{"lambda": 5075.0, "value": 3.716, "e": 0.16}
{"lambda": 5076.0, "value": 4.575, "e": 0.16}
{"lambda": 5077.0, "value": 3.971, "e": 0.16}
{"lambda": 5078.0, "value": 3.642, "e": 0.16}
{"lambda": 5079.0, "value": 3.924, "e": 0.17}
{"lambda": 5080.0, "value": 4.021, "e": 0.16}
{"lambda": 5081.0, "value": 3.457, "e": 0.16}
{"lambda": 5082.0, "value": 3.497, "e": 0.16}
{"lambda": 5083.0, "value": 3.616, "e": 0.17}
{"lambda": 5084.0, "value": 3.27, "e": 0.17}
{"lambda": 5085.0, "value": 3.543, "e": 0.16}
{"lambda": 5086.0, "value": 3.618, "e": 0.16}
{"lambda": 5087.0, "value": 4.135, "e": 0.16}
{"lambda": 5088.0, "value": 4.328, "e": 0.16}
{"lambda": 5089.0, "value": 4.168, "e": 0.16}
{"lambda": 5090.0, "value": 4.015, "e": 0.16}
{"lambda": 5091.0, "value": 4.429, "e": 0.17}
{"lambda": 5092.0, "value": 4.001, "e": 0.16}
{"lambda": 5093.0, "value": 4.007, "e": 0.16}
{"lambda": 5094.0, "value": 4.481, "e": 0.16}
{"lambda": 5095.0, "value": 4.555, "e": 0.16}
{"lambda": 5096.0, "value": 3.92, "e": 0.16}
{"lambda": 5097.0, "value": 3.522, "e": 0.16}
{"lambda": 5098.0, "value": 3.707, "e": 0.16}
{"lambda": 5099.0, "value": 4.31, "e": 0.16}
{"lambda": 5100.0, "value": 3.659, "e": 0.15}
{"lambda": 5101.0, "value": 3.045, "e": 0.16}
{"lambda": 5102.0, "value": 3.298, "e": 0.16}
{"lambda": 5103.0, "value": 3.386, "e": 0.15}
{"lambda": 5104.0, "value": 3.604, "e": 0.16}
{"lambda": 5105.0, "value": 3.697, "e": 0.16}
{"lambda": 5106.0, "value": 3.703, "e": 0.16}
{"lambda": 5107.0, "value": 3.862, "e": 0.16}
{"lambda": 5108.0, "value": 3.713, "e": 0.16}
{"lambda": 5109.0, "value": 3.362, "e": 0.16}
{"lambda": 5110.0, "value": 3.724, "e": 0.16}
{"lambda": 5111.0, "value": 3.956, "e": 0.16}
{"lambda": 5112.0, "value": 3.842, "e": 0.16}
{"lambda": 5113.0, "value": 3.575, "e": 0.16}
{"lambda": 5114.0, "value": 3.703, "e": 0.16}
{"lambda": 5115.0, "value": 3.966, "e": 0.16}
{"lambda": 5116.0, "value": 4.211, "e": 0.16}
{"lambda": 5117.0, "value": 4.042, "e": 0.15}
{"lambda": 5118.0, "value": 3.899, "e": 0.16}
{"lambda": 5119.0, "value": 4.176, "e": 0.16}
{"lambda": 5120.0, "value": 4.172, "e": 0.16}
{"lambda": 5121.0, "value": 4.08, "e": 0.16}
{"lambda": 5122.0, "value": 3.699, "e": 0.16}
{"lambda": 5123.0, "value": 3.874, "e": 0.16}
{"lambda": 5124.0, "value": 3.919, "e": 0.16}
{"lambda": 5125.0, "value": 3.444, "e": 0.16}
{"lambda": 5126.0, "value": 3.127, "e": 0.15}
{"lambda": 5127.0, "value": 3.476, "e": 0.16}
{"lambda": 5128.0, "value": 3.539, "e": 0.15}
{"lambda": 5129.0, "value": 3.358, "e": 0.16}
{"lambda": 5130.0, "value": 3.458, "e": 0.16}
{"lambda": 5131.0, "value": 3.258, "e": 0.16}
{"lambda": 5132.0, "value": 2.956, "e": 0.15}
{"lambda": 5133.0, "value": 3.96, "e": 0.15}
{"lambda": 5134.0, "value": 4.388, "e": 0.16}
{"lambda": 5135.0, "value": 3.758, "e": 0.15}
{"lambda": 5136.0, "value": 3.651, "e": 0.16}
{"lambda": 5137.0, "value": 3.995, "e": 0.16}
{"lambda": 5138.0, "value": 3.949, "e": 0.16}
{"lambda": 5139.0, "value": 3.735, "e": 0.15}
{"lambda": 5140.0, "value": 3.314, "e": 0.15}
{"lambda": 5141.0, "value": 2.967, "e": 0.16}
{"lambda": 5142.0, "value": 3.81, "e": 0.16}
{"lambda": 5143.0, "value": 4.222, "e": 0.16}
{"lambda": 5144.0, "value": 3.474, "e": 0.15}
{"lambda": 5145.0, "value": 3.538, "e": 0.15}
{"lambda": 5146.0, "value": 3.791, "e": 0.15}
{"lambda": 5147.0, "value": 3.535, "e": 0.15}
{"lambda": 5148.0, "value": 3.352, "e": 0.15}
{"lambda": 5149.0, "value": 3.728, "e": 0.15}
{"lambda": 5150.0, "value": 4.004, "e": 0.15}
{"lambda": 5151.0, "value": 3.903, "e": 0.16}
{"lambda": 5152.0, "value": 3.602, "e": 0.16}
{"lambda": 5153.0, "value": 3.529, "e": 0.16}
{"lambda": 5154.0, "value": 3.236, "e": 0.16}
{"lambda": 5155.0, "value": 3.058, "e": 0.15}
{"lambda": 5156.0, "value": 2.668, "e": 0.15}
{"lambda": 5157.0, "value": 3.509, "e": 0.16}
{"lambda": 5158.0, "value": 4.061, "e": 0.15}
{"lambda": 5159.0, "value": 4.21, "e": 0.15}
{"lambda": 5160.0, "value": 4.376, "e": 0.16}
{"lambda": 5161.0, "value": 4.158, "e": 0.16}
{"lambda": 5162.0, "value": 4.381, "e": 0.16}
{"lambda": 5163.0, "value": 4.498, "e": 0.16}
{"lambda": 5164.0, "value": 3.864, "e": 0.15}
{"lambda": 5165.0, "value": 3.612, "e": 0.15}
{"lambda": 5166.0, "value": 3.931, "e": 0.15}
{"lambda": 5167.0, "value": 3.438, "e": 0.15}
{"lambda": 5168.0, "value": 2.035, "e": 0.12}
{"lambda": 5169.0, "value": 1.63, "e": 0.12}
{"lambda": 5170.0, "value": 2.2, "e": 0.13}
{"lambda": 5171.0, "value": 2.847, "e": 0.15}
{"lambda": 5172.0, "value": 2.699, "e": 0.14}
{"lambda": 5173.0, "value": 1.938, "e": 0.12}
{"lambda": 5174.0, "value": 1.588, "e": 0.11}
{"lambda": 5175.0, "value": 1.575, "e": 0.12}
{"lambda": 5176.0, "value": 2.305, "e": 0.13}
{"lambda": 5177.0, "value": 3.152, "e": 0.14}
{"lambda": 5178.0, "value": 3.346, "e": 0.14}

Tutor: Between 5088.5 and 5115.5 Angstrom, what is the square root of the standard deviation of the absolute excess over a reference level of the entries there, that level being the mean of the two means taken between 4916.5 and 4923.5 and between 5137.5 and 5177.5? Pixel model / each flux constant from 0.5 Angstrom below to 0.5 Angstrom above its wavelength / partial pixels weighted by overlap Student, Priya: 0.51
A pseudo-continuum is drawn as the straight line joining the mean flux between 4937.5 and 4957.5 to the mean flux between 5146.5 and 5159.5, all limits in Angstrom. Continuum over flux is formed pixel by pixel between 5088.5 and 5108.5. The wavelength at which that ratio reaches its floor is 5095.0 Angstrom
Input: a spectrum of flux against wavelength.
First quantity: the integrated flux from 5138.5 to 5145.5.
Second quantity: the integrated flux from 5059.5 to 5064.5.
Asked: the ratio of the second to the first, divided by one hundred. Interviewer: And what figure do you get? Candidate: 0.0092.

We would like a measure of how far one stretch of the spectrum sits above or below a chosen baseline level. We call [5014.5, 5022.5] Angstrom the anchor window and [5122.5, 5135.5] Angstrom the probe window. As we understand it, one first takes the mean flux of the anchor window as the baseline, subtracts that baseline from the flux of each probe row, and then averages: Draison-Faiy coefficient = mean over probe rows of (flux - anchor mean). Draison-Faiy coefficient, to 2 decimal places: -0.44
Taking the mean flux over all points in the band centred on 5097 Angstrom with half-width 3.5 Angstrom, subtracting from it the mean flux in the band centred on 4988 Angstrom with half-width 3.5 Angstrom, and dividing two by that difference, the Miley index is -9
